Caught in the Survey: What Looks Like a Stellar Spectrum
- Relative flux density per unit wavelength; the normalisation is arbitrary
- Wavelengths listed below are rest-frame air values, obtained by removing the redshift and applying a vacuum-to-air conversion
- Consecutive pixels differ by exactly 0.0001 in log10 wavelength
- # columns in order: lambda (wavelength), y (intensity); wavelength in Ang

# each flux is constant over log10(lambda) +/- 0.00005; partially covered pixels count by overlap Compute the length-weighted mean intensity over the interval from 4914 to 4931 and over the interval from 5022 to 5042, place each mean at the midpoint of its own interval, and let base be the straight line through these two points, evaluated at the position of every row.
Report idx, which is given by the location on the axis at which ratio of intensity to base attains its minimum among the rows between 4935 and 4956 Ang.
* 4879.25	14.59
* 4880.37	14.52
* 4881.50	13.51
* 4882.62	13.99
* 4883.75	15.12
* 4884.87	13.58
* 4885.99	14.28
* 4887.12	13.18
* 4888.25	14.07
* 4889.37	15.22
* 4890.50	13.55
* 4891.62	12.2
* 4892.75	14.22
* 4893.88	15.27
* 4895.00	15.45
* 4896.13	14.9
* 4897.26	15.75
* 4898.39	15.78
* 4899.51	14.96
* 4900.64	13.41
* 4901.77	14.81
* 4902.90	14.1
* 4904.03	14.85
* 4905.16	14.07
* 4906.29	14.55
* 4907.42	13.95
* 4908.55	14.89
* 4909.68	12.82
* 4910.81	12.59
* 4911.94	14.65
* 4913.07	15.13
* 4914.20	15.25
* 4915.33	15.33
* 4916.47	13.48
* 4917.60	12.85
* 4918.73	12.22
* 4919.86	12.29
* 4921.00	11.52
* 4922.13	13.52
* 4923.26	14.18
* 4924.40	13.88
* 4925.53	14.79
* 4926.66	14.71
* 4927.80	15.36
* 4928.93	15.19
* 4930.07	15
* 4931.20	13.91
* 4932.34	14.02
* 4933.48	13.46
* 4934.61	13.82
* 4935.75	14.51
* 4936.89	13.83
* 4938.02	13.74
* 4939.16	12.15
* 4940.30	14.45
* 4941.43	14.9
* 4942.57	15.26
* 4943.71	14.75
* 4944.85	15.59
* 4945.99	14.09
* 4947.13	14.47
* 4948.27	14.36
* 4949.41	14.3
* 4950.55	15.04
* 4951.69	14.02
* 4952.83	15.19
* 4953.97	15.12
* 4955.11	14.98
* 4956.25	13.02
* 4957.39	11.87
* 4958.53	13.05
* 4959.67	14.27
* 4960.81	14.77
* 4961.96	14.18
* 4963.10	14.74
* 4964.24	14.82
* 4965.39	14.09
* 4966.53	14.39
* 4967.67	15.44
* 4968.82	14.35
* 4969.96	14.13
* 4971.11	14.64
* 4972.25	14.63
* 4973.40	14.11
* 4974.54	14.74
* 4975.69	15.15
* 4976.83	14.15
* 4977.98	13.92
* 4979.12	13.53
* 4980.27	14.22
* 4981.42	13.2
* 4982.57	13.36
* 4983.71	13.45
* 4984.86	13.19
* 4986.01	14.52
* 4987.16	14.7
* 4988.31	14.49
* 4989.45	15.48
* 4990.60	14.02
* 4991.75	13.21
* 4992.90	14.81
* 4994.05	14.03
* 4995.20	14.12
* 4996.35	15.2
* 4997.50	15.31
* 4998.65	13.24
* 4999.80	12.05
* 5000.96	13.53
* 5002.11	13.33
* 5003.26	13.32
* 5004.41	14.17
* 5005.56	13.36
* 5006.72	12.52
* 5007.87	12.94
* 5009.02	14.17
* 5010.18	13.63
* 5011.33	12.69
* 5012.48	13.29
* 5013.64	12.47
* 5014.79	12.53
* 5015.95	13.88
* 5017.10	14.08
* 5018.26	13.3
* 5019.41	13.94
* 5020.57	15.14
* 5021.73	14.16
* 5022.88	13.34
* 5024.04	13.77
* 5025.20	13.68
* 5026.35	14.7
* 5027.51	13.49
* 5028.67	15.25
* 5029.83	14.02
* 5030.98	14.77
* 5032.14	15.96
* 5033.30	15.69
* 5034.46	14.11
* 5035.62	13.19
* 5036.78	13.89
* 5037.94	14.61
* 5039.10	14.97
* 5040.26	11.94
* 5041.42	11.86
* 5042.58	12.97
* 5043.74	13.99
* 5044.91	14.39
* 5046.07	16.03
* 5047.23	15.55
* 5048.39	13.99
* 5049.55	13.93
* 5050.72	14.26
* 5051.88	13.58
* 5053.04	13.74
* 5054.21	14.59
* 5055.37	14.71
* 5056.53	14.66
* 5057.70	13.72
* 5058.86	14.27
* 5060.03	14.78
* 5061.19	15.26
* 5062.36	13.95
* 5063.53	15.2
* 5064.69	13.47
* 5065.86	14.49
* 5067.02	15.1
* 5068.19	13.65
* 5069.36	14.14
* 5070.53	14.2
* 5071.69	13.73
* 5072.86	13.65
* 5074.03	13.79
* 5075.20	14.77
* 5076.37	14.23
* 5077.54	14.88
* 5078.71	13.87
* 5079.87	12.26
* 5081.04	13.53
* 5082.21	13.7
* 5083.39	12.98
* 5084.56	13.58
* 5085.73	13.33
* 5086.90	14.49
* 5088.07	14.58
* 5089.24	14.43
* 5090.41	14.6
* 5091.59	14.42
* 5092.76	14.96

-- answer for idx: 4939.16 Ang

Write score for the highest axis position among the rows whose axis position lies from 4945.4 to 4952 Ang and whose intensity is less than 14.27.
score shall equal 4951.69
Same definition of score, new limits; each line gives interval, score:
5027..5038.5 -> 5036.78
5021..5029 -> 5027.51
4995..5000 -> 4999.80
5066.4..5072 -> 5071.69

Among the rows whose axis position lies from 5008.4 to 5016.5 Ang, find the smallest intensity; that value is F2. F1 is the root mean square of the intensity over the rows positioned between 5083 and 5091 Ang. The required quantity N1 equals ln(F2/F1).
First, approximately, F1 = 14.0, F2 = 12.47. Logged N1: -0.117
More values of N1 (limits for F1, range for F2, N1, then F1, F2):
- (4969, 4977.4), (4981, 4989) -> -0.095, 14.5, 13.19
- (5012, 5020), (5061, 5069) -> 0.007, 13.4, 13.47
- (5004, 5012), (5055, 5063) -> 0.026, 13.4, 13.72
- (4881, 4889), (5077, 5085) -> -0.131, 14.0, 12.26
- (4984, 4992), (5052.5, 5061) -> -0.038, 14.3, 13.72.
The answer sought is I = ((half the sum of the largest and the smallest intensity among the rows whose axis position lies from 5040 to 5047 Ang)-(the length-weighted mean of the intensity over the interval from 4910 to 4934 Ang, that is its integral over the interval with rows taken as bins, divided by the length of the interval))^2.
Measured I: 0.00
